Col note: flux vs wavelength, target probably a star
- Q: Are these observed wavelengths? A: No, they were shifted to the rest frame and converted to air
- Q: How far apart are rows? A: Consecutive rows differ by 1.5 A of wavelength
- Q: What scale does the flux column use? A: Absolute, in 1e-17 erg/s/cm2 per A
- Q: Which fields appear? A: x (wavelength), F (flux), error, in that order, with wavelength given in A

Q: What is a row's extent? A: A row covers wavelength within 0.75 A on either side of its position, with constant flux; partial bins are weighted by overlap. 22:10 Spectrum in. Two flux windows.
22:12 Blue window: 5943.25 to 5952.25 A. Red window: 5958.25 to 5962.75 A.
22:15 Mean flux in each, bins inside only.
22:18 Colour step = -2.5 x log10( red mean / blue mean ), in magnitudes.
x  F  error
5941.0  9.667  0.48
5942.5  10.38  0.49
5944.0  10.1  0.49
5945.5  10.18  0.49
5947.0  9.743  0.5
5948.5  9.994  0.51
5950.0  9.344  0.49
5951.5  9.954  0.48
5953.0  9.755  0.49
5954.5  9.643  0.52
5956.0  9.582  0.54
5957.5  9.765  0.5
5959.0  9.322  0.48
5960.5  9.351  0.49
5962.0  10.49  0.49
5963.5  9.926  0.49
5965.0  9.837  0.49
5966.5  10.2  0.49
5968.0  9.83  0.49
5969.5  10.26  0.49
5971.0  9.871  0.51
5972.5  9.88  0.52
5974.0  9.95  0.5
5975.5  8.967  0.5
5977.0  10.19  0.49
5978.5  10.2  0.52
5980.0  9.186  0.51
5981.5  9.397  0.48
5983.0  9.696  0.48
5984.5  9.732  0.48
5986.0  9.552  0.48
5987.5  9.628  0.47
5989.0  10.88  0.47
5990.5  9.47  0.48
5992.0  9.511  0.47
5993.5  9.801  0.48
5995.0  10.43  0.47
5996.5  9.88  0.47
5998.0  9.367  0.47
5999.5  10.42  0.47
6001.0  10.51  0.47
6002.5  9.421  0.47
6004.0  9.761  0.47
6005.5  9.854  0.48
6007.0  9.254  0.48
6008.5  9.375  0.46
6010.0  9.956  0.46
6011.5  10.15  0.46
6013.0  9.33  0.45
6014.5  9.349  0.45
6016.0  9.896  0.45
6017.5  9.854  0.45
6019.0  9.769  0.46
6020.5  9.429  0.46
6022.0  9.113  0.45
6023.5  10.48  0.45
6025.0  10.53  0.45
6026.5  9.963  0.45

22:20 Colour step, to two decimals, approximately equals 0.02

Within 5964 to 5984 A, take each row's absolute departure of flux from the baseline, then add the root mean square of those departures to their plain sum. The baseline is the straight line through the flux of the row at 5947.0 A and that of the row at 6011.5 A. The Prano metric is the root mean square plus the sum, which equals 4.4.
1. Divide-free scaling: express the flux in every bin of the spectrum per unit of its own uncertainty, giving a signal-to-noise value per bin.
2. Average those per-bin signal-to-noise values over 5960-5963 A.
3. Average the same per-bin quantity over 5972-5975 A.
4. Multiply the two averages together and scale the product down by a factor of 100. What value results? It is 3.94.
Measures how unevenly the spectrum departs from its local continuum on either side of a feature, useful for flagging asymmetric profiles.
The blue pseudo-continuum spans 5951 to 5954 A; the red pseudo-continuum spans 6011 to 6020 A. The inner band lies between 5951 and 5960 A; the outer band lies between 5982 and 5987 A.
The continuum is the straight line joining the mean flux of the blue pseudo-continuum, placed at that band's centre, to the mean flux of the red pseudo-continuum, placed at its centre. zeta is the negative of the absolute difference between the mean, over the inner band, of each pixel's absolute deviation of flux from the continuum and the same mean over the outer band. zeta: -0.083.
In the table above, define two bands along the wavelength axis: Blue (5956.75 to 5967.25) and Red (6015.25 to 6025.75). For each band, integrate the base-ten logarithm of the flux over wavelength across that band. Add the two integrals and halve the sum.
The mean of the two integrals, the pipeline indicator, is 10.4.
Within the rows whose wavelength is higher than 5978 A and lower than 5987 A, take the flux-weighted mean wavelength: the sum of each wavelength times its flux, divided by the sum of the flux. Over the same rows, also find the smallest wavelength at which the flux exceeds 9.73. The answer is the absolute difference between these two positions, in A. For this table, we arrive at 3.7 A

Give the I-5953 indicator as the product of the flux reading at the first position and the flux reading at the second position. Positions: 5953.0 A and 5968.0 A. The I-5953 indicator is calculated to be 96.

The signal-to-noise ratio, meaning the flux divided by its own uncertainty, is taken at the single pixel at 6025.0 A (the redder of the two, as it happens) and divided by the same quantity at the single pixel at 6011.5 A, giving 1.06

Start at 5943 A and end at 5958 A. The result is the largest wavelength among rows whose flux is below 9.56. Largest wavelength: 5950.0 A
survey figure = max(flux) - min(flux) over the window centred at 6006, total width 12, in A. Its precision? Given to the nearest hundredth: 1.26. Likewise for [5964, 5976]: 1.29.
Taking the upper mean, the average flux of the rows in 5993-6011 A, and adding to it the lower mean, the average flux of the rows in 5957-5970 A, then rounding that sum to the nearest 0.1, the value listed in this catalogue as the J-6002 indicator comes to 19.7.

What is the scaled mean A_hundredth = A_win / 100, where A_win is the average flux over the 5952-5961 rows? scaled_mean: 0.096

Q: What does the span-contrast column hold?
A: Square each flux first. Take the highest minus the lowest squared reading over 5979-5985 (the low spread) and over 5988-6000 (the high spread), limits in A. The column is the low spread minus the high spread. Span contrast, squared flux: -20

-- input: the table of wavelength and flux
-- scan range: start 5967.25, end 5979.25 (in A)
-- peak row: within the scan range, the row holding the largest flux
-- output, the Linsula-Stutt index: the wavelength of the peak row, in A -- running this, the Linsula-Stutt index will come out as 5969.5 A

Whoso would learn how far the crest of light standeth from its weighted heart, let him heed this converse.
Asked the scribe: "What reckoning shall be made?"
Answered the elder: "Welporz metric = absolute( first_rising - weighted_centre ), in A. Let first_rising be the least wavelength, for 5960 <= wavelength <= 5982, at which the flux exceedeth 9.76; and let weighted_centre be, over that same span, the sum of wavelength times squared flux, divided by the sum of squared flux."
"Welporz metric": 8.8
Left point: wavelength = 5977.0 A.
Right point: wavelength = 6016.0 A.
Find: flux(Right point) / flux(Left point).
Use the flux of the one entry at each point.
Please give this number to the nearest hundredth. 0.97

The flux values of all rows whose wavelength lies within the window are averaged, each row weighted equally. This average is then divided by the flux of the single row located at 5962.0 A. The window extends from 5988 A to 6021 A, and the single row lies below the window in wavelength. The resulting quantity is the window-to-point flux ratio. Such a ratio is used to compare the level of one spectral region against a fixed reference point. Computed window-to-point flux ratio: 0.93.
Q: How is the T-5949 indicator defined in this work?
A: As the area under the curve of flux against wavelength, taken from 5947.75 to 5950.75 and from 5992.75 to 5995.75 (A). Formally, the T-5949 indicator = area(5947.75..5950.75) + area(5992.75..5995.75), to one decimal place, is 59.4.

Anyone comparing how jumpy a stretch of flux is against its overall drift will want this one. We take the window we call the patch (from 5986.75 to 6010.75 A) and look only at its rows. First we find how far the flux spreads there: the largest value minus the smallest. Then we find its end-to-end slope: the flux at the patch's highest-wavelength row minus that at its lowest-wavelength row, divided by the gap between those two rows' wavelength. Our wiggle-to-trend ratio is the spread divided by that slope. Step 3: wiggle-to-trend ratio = 112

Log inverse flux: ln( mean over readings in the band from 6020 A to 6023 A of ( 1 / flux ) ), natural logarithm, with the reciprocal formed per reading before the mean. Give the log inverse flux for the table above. -2.23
